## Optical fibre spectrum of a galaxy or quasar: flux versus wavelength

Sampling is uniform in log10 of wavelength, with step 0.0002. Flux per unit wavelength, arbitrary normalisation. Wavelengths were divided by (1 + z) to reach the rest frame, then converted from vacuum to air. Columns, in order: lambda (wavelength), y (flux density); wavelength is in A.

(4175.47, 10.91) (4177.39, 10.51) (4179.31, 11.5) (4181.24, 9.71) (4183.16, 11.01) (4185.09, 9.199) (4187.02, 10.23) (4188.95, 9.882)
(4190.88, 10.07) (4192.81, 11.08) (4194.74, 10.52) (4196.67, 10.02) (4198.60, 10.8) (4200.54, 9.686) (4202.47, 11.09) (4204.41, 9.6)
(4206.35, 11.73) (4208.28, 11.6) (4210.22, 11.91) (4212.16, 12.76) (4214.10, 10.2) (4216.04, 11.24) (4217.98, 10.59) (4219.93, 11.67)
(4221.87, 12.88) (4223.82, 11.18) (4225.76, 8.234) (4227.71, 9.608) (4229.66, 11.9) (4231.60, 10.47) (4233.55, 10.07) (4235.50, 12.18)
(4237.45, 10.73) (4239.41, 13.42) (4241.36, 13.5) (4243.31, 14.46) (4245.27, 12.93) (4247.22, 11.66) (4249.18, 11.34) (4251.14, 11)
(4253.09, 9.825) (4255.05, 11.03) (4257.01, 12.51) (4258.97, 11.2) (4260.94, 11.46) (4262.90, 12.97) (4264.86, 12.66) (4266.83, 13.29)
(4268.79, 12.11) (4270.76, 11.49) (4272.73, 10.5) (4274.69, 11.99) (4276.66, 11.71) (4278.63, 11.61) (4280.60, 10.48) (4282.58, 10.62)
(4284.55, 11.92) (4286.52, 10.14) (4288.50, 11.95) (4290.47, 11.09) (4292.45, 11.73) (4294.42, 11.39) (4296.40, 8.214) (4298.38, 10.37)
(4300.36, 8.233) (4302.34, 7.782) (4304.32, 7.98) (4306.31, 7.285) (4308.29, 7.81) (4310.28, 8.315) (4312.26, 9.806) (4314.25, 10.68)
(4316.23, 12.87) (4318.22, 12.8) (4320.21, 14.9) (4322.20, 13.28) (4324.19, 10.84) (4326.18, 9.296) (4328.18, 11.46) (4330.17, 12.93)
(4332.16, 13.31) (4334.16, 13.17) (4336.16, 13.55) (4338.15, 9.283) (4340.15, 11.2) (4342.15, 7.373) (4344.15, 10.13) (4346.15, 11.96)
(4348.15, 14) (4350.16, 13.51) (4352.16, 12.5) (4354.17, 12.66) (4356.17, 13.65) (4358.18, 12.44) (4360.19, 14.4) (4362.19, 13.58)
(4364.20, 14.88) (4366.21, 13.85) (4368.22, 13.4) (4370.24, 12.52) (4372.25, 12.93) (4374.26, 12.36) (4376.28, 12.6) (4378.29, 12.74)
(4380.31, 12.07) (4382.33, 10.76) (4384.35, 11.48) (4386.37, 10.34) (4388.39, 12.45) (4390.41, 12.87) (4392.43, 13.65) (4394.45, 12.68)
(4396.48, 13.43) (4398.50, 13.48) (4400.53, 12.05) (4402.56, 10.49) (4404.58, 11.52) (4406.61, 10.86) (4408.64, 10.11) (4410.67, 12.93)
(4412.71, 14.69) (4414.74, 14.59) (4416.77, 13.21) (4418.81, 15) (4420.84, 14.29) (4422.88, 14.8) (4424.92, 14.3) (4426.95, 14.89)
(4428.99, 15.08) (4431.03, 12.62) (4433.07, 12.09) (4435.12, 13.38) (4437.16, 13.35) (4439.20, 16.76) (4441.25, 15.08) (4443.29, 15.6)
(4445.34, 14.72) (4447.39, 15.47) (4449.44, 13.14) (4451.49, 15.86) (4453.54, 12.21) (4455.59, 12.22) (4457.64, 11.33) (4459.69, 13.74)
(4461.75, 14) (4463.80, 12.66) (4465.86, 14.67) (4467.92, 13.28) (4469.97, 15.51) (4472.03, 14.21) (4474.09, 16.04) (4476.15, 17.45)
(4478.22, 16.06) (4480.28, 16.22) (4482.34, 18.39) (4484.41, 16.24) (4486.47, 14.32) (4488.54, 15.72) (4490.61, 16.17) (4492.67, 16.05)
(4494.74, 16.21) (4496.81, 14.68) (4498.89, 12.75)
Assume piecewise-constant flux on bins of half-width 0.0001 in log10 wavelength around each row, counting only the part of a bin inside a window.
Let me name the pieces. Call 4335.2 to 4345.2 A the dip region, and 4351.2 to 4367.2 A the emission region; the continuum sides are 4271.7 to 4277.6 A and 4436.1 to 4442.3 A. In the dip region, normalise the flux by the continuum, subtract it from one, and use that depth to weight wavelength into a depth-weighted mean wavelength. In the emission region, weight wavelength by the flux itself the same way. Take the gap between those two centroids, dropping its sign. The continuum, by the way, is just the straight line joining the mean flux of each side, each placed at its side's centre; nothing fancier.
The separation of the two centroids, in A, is 17.8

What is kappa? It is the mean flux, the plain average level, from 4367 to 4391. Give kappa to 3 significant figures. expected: 12.2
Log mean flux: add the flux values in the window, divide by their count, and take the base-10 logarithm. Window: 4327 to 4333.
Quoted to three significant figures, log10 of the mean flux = 1.10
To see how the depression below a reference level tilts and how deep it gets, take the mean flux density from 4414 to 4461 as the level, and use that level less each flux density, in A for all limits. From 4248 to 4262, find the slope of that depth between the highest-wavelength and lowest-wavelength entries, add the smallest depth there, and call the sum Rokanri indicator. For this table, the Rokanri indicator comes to 1.6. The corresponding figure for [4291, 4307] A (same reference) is 2.7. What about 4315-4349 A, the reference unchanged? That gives -0.9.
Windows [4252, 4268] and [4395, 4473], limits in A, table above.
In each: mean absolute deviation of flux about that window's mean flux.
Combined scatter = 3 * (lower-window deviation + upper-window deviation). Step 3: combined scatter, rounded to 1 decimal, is 6.8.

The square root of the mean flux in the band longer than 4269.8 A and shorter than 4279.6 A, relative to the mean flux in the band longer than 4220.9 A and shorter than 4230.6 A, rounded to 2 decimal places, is 0.31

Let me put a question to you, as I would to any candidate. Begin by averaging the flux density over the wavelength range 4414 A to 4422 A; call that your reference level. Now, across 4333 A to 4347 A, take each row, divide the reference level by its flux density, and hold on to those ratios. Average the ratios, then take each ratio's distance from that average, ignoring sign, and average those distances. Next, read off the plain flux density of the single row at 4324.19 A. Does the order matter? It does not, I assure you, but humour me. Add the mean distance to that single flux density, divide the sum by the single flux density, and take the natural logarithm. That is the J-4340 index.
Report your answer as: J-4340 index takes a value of 0.021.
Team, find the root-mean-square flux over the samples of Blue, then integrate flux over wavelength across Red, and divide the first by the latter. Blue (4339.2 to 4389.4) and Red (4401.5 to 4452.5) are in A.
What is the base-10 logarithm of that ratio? -1.75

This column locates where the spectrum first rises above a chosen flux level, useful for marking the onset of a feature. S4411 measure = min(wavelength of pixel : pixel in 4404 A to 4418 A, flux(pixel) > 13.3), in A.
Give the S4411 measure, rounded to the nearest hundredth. 4412.71 A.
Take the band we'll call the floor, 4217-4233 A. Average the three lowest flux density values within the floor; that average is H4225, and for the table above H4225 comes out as 9.4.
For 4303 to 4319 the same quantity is 7.7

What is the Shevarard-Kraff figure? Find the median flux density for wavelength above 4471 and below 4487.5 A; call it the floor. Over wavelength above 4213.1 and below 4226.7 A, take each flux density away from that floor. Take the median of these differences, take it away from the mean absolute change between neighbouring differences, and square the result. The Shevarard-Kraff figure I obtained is 12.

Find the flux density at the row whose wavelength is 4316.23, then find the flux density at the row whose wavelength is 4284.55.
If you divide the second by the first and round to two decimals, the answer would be 0.93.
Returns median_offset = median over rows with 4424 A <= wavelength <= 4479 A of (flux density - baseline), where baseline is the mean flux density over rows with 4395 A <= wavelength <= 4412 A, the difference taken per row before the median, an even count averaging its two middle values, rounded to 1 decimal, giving 2.4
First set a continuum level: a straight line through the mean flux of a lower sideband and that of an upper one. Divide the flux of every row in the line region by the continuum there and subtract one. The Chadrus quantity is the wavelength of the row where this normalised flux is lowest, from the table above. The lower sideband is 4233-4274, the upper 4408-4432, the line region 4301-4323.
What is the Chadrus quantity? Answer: 4306.31 A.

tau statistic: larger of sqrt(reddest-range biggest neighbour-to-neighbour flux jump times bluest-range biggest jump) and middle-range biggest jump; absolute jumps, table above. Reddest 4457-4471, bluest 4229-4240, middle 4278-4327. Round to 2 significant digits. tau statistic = 3.2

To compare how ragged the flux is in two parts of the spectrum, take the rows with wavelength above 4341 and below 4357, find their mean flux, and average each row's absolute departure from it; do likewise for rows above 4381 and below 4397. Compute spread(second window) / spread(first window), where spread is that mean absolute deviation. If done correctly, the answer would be 0.63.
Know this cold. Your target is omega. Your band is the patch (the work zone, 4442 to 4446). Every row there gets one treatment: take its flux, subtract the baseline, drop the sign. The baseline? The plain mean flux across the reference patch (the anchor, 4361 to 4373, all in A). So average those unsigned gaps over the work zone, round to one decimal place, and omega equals 1.6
